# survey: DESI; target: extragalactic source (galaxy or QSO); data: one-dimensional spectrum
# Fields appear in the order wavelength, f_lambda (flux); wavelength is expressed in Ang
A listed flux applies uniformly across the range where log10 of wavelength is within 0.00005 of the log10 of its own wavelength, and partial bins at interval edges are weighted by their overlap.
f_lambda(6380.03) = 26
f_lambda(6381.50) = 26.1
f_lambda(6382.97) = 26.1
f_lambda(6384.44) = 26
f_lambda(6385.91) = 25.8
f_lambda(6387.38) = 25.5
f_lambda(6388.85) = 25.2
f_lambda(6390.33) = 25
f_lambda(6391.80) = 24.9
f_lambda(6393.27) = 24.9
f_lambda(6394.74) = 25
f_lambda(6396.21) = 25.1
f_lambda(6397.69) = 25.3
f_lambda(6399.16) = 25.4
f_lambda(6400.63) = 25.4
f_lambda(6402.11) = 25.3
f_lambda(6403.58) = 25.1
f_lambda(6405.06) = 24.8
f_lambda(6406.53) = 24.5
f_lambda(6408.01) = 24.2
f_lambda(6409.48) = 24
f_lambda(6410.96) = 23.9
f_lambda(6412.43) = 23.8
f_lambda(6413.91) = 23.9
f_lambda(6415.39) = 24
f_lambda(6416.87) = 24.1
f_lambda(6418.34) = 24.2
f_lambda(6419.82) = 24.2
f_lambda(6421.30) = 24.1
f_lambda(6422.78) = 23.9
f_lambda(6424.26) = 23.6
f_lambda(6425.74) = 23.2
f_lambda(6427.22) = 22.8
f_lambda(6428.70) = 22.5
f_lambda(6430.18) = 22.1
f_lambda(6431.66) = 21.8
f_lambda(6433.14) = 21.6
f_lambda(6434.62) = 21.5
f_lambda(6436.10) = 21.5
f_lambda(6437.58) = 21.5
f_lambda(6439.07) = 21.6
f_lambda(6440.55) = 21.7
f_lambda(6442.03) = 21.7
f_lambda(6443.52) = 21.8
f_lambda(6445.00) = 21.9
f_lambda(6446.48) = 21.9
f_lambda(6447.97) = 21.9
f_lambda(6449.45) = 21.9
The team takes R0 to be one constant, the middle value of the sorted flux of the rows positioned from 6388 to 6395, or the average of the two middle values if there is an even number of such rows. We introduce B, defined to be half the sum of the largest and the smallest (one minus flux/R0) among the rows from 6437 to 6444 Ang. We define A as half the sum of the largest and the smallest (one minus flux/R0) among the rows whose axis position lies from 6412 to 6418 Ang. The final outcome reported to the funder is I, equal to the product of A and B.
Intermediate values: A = 0.04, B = 0.13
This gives 0.0056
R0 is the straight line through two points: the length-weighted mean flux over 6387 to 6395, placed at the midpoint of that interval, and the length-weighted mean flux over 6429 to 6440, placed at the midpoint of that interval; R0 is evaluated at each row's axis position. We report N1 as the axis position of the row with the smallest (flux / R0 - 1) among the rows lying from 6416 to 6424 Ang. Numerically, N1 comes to 6416.87 Ang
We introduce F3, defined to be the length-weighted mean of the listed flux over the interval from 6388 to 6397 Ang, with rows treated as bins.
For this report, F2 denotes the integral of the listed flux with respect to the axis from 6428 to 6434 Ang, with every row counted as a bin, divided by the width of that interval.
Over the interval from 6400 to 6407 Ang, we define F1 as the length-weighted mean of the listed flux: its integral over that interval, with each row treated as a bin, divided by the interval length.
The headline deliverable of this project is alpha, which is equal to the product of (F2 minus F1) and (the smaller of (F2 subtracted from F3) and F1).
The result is -9.1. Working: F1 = 25.0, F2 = 22.0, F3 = 25.0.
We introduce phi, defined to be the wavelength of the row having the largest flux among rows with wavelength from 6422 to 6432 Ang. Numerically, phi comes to 6422.78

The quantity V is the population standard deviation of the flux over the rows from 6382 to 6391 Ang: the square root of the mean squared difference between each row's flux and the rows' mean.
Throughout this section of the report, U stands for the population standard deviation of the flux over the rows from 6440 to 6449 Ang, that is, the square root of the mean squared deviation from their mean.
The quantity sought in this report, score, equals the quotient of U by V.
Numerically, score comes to 0.2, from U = 0.09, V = 0.40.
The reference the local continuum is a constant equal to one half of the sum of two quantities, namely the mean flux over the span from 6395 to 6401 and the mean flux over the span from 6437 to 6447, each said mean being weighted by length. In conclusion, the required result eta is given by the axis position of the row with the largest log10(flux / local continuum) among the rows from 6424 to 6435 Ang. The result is 6424.26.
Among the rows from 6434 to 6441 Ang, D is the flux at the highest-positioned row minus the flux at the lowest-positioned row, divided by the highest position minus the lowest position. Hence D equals 0.03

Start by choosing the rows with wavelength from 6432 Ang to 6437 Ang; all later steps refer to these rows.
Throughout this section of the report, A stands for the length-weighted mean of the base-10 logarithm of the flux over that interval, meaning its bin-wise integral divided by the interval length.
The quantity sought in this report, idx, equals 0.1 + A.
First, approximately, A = 1.34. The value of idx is 1.44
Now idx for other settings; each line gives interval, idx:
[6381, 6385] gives 1.52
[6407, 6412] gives 1.48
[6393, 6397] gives 1.50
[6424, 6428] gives 1.46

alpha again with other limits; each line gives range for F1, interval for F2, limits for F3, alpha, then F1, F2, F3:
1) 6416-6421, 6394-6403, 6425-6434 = -3.2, 24.2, 25.3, 22.3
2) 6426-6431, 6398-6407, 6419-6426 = -3.4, 22.5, 25.1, 23.8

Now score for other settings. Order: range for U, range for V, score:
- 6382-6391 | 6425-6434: 0.7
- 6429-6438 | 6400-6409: 0.5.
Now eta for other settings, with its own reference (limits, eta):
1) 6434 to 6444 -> 6443.52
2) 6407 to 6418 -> 6408.01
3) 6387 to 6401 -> 6387.38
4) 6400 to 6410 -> 6400.63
